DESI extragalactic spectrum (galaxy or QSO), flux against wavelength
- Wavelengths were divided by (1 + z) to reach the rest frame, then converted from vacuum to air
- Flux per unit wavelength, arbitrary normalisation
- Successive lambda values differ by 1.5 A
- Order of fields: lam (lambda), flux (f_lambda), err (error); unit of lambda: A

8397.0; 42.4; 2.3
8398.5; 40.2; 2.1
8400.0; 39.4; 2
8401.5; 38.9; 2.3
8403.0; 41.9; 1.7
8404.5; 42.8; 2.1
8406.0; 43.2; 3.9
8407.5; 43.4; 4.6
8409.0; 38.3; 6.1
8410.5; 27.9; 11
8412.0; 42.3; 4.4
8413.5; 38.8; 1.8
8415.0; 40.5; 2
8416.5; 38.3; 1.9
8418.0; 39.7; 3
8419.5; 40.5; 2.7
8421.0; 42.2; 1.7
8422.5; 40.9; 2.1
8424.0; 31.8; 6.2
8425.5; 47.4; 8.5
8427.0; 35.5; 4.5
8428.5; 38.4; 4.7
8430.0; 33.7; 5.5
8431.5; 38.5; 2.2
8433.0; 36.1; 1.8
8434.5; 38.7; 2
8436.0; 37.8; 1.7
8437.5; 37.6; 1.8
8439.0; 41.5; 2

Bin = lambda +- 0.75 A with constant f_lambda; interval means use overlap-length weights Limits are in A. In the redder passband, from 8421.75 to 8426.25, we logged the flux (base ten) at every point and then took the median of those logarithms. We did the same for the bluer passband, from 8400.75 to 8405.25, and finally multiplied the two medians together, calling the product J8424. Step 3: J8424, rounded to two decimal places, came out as 2.61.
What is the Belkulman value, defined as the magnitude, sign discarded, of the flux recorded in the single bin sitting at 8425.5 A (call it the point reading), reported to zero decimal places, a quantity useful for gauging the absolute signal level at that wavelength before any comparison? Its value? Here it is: 47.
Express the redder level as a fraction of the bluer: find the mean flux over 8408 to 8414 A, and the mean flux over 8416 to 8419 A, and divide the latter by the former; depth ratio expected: 1.059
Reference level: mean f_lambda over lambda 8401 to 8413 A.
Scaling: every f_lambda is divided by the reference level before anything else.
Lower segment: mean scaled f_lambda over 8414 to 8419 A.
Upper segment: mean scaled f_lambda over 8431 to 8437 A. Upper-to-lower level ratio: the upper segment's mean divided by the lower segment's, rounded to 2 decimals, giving 0.96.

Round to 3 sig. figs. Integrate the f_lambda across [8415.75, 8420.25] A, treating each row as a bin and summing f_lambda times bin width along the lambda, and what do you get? 178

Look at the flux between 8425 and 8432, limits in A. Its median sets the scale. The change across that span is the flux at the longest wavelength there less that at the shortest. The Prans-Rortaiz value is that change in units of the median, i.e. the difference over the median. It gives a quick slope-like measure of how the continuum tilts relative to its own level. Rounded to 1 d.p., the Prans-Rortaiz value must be -0.2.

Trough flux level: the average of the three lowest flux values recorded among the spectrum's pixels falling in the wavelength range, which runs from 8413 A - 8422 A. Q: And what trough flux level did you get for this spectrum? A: 38.9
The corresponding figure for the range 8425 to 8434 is 35.1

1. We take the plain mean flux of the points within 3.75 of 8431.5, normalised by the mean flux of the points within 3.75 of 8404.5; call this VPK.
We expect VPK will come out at 0.88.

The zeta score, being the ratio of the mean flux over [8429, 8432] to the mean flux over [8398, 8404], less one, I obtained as -0.10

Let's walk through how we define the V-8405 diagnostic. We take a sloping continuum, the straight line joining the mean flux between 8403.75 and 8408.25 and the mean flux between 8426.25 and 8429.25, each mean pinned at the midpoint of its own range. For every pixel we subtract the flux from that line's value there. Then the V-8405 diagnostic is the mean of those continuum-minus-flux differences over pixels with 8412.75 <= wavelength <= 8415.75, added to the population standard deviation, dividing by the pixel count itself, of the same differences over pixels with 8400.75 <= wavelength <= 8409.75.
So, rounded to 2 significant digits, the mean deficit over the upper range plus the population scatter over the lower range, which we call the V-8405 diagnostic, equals 3.3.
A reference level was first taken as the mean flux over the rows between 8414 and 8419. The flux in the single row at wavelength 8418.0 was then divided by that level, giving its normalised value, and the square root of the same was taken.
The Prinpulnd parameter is 1.00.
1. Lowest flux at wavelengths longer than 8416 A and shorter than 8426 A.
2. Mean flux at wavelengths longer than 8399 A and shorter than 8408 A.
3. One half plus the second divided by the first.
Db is 1.8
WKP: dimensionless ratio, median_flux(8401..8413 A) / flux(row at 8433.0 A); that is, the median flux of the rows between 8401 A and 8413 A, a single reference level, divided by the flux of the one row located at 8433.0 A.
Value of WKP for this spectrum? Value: 1.17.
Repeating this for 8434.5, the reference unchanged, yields 1.09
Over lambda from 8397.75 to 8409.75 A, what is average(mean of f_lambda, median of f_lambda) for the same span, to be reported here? 41.0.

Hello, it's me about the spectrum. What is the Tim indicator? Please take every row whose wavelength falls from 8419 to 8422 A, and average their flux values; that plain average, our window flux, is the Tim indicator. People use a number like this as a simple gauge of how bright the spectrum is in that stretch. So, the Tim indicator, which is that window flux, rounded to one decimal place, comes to 41.4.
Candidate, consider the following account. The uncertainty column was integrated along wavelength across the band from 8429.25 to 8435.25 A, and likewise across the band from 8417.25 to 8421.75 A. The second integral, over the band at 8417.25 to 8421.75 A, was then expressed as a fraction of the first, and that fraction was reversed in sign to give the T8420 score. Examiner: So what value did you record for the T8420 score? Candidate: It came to -0.64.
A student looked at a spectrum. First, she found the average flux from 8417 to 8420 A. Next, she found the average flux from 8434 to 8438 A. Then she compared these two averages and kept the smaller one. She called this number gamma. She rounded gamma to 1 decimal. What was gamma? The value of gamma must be 38.0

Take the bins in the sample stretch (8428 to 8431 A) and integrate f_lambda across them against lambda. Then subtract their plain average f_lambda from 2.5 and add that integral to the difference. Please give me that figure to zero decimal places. 75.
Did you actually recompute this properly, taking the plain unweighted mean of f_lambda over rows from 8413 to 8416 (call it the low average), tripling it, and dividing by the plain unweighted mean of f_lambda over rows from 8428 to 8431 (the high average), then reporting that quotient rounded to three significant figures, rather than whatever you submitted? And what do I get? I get 3.30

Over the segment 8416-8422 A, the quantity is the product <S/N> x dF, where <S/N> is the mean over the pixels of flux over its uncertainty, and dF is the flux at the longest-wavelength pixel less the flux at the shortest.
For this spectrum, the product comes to 71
